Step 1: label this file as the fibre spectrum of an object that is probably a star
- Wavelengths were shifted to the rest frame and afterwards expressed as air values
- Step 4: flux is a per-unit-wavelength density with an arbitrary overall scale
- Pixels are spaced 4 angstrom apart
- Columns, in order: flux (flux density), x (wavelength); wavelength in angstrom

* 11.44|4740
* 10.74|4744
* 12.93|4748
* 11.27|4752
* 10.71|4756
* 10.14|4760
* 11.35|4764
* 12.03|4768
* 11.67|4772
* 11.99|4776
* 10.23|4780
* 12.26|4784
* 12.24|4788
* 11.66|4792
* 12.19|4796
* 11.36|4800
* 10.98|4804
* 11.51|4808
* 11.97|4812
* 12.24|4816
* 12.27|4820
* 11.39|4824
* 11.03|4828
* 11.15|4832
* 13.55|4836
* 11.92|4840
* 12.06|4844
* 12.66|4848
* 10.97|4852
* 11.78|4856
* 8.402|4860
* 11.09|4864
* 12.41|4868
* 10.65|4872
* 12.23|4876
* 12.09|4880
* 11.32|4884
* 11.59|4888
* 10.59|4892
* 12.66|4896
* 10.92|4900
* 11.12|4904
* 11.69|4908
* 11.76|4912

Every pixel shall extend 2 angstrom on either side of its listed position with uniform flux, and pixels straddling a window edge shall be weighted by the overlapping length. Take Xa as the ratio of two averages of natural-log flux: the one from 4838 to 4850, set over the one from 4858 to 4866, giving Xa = 1.10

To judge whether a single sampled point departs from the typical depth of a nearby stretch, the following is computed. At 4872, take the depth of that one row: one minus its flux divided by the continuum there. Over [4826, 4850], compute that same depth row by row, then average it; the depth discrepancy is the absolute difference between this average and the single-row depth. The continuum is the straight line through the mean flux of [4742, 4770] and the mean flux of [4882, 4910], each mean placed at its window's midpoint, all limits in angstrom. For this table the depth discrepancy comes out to 0.13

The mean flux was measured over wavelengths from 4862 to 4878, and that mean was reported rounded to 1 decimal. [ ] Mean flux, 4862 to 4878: 11.6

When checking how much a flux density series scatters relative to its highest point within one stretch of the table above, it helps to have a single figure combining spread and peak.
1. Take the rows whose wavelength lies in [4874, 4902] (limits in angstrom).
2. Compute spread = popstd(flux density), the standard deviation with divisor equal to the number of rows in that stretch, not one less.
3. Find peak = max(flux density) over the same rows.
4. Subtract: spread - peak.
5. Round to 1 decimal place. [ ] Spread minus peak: -12.0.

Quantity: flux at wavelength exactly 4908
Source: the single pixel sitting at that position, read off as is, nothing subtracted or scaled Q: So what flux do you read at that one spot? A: 11.69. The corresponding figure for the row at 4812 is 11.97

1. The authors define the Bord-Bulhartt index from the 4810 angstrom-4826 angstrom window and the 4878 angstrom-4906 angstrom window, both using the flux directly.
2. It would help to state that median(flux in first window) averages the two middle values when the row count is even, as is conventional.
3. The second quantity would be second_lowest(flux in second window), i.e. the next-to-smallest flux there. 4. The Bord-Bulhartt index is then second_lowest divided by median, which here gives 0.902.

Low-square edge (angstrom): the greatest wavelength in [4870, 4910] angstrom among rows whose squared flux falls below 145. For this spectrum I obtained 4908 angstrom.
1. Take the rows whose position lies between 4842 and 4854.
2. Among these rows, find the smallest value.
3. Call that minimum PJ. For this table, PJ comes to 10.97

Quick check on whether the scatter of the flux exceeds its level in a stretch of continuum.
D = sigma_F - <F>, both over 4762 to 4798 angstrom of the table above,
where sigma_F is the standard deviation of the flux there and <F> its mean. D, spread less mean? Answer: -11.1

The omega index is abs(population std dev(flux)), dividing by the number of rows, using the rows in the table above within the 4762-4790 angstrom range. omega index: 0.66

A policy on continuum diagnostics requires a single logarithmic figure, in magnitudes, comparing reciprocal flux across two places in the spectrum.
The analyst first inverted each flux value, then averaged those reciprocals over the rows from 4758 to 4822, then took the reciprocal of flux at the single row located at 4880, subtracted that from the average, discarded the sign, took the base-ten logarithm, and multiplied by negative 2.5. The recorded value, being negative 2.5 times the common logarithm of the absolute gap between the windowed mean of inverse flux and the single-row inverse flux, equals 6.12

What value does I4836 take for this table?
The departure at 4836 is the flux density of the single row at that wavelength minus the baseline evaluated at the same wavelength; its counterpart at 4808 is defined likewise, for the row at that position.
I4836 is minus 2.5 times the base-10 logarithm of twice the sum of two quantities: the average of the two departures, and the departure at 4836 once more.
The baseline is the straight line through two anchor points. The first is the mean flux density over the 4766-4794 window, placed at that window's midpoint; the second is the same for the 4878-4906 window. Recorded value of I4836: -1.9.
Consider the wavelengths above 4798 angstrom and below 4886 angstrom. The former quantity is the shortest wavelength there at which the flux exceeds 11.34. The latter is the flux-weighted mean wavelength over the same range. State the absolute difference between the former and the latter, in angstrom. 41.8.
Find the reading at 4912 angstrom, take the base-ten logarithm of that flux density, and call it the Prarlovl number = 1.07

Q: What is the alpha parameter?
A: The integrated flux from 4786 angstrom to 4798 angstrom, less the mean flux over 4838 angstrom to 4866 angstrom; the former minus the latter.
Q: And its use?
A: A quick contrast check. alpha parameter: 133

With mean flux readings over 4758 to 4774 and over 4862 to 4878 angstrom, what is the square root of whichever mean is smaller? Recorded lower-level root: 3.36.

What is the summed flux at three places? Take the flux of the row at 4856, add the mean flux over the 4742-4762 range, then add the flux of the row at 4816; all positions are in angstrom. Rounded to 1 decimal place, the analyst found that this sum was 35.2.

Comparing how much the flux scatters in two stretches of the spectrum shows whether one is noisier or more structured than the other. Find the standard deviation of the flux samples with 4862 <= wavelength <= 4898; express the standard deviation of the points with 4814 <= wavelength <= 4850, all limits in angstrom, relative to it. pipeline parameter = 1.04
